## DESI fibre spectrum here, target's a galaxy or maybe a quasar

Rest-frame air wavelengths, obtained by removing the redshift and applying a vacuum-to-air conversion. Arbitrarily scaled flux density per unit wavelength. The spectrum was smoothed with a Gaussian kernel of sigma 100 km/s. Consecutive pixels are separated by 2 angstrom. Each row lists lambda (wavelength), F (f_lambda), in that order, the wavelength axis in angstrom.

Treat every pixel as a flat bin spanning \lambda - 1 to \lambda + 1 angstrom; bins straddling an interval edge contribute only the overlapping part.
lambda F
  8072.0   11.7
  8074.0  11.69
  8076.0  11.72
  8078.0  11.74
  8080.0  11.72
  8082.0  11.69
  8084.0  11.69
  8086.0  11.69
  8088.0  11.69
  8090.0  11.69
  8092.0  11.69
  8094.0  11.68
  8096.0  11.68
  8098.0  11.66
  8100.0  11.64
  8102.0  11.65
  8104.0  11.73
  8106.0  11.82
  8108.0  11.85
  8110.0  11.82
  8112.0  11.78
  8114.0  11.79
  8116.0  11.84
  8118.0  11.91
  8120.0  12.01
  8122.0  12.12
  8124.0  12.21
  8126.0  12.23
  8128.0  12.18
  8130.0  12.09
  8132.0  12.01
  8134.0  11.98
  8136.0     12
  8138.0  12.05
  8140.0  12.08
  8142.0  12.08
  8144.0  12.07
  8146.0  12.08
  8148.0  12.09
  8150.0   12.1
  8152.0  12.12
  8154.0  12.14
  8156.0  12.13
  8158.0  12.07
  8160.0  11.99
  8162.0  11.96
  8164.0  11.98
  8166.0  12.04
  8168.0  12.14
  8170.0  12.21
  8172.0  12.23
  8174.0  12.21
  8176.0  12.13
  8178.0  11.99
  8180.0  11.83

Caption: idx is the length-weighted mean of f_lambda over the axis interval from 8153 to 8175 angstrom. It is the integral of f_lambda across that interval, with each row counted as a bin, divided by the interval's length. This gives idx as 12.1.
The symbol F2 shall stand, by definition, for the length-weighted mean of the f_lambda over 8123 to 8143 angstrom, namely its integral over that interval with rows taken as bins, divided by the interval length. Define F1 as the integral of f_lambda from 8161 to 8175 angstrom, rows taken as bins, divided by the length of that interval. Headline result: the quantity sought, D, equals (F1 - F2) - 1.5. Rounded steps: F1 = 12.1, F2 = 12.09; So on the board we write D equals -1.48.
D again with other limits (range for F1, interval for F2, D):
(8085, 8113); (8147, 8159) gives -1.89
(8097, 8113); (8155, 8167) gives -1.78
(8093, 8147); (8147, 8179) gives -1.67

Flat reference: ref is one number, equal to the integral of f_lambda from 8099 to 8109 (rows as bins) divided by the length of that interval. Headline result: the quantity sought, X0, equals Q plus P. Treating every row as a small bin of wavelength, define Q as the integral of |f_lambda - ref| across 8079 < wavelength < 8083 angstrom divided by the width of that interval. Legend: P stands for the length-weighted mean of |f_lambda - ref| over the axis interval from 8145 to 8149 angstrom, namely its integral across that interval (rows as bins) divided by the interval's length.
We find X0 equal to 0.38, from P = 0.35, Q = 0.03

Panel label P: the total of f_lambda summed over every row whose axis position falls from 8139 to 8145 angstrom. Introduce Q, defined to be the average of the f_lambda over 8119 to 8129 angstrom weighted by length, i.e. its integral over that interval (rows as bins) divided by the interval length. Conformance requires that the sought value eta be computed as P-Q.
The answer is 24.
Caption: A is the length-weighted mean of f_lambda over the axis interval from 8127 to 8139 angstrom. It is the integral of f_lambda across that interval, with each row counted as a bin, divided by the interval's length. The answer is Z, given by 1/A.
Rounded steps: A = 12.1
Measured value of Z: 0.0830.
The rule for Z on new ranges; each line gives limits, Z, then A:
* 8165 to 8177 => 0.0822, 12.2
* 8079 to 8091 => 0.0855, 11.7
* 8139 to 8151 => 0.0828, 12.1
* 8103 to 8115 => 0.0848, 11.8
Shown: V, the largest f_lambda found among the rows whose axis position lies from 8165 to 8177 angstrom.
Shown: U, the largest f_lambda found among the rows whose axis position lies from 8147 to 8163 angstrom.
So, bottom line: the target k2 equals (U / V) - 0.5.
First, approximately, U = 12.14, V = 12.23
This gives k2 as 0.493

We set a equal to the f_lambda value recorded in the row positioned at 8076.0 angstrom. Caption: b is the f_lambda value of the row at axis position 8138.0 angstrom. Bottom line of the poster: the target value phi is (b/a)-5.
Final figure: -3.97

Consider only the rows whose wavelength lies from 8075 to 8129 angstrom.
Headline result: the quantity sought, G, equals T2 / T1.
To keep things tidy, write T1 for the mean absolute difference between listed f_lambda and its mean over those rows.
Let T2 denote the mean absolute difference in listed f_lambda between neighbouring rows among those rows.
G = 0.25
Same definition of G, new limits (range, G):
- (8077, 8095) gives 0.52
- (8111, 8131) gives 0.44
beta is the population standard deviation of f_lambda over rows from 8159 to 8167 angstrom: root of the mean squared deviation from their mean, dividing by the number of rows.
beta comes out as 0.029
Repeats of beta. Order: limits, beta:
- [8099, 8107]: 0.072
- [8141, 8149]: 0.007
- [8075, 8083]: 0.018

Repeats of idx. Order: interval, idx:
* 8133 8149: 12.1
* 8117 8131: 12.1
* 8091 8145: 11.9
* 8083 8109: 11.7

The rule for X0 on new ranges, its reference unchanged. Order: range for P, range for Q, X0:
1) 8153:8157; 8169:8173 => 0.88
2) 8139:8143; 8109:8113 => 0.40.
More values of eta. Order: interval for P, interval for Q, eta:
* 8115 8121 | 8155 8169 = 24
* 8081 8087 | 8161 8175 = 23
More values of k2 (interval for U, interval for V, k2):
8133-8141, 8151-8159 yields 0.495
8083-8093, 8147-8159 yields 0.463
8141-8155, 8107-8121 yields 0.511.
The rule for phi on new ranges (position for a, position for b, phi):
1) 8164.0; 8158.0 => -3.99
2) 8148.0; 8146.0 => -4.00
